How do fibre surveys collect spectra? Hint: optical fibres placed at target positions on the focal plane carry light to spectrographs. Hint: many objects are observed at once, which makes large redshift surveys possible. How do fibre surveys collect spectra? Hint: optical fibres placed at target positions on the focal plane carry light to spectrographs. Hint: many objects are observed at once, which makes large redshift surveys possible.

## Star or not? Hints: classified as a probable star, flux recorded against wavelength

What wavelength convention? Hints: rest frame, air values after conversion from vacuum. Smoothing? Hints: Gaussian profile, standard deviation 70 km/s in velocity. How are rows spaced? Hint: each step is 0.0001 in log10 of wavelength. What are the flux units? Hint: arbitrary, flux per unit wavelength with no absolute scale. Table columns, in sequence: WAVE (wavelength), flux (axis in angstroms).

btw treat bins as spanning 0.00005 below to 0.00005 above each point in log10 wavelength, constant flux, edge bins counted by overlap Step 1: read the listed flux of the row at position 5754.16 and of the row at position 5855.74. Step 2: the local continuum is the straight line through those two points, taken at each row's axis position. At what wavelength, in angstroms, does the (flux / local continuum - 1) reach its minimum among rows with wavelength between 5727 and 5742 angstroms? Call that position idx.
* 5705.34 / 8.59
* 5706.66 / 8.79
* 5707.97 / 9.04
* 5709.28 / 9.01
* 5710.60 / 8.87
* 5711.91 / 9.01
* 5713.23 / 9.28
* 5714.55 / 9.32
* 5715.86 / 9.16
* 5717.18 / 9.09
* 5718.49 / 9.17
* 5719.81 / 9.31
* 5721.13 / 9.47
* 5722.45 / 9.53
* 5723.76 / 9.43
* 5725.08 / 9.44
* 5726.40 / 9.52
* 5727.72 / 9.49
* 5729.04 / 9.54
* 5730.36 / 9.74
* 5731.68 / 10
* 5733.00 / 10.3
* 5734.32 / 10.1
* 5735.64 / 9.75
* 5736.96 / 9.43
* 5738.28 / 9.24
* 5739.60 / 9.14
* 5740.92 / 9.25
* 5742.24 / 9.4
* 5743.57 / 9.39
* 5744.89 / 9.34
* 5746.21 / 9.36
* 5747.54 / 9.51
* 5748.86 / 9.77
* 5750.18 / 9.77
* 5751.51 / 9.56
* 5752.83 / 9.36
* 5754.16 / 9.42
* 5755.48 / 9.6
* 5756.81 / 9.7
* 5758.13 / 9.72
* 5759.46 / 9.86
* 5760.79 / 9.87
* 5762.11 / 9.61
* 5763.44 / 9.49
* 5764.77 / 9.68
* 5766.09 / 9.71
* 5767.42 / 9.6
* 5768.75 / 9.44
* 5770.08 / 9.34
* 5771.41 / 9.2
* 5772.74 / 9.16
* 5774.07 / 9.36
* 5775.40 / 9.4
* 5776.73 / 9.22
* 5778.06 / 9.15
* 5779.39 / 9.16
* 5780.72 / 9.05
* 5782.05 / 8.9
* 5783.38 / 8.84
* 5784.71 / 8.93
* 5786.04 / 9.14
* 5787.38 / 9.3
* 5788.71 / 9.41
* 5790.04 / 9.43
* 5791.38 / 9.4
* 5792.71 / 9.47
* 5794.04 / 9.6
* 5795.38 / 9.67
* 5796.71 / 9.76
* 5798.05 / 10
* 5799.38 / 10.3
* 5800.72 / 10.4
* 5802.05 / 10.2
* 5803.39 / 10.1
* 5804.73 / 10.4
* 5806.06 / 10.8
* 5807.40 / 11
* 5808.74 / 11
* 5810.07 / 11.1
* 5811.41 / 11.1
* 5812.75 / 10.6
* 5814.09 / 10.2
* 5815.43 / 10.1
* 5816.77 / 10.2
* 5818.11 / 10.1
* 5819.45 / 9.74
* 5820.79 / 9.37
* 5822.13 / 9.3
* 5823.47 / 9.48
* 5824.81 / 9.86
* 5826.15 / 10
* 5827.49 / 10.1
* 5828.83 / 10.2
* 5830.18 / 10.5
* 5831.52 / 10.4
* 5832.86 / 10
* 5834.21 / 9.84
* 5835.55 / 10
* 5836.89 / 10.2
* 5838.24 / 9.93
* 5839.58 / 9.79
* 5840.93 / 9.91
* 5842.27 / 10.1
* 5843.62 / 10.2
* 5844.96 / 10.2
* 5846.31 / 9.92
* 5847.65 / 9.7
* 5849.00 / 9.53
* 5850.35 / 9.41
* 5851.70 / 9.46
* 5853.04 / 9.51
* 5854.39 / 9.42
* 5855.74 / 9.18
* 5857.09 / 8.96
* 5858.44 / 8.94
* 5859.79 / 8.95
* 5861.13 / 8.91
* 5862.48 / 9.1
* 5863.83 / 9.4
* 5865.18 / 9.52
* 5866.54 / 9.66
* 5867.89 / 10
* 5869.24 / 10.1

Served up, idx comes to 5739.60 angstroms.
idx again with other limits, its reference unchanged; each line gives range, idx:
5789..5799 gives 5791.38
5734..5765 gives 5739.60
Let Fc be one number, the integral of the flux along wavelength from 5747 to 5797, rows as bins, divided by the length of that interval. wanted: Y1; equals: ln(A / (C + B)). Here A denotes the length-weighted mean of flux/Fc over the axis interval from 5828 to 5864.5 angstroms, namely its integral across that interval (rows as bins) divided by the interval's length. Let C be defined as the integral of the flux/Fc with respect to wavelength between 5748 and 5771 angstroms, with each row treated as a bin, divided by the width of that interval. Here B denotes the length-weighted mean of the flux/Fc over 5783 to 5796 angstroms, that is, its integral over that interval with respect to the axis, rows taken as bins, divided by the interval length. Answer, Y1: -0.670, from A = 1.027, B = 0.99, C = 1.02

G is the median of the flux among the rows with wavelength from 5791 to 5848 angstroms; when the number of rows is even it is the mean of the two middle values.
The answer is 10.1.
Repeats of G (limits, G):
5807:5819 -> 10.6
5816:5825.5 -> 9.7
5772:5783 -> 9.2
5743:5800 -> 9.4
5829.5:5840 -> 10.0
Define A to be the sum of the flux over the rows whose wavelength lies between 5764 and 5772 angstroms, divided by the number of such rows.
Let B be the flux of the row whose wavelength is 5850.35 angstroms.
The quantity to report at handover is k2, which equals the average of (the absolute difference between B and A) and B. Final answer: 4.75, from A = 9.5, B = 9.41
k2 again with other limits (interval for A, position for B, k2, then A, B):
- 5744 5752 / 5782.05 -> 4.78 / 9.6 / 8.9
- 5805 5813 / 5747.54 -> 5.47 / 10.9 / 9.51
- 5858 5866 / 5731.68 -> 5.43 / 9.1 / 10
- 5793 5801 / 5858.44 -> 4.98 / 10.0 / 8.94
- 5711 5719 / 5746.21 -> 4.77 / 9.2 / 9.36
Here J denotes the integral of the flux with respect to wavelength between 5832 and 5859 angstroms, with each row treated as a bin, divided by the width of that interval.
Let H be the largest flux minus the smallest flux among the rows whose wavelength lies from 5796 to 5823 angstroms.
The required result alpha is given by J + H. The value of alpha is 11.5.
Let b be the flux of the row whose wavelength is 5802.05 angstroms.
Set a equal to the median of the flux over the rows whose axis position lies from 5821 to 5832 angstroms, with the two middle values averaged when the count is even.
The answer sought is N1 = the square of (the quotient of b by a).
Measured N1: 1.03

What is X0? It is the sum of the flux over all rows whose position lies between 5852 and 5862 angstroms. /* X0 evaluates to 64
